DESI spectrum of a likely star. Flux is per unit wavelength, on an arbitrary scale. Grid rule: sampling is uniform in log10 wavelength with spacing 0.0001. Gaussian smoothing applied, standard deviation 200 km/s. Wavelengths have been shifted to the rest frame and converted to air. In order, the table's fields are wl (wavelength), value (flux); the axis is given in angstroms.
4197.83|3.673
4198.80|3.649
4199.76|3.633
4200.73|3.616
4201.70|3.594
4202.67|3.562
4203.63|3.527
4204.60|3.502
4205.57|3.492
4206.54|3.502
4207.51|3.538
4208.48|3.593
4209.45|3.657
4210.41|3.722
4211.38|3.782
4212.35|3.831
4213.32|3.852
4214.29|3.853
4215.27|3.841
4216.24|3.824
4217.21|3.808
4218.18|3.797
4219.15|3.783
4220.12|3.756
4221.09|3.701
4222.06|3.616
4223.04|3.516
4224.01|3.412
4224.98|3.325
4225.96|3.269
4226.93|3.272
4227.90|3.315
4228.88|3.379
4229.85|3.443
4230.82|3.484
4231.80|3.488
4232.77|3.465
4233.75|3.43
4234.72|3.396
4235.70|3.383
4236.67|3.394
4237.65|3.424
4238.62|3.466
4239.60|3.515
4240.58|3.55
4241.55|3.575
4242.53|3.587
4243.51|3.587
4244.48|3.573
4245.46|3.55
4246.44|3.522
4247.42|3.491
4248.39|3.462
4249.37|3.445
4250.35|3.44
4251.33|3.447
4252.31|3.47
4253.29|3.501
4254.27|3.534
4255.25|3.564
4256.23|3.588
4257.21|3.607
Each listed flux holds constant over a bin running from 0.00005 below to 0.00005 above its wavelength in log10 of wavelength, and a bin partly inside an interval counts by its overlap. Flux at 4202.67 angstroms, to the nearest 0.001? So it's 3.562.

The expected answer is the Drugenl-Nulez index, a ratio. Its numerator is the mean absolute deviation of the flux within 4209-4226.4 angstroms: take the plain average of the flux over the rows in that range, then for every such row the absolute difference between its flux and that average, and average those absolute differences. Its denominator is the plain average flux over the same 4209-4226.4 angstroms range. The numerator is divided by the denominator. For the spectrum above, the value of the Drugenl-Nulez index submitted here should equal 0.040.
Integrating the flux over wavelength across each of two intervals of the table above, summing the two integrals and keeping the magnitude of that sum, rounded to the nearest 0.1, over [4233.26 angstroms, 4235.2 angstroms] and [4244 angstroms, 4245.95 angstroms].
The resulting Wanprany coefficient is 13.6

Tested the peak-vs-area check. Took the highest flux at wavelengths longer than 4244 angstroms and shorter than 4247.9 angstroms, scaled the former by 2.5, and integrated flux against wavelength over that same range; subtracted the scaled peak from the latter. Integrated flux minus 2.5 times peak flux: 5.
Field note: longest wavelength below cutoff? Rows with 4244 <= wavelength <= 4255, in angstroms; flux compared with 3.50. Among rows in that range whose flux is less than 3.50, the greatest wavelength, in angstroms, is 4252.31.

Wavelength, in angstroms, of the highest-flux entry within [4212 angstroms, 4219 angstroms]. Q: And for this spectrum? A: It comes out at 4214.29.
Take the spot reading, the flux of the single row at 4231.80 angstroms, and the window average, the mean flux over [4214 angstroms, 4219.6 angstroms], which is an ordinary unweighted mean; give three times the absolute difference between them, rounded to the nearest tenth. 1.0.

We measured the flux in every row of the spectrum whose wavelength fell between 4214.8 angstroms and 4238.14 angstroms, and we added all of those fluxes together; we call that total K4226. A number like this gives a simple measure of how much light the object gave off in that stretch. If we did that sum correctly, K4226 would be 85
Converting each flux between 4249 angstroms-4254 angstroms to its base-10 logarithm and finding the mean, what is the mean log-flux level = 0.539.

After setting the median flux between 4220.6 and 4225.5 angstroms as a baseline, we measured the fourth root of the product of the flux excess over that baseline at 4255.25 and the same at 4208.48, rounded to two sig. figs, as 0.25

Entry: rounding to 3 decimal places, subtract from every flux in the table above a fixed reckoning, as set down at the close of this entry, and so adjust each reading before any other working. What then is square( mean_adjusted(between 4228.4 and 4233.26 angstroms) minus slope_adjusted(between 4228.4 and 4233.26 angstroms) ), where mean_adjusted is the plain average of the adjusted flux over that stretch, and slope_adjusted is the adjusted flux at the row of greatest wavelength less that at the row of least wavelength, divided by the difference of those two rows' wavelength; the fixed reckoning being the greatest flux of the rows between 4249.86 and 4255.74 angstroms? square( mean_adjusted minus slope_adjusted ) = 0.018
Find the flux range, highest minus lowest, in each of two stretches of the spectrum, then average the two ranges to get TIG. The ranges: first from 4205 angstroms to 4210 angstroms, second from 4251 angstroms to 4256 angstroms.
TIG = 0.14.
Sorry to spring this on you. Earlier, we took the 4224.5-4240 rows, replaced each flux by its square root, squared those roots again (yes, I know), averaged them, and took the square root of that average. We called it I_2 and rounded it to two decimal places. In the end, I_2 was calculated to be 1.84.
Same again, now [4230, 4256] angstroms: 1.87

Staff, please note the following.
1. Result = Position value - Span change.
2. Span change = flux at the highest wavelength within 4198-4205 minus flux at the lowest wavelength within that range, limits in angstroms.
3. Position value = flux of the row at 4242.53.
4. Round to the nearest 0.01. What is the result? 3.73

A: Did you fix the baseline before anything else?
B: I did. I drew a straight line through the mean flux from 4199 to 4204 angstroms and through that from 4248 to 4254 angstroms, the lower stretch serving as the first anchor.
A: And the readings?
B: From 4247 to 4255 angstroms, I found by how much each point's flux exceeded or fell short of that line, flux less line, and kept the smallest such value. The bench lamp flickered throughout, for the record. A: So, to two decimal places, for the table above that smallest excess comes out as -0.02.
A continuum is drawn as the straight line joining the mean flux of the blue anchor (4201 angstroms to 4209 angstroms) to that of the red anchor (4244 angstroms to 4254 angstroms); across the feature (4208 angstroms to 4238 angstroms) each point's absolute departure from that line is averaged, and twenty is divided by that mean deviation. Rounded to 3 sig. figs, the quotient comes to 117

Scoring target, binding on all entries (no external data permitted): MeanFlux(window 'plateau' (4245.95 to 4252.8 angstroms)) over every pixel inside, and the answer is 3.47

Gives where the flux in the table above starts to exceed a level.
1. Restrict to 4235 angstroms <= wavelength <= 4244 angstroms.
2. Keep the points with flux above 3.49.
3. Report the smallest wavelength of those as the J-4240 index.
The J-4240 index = 4239.60 angstroms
